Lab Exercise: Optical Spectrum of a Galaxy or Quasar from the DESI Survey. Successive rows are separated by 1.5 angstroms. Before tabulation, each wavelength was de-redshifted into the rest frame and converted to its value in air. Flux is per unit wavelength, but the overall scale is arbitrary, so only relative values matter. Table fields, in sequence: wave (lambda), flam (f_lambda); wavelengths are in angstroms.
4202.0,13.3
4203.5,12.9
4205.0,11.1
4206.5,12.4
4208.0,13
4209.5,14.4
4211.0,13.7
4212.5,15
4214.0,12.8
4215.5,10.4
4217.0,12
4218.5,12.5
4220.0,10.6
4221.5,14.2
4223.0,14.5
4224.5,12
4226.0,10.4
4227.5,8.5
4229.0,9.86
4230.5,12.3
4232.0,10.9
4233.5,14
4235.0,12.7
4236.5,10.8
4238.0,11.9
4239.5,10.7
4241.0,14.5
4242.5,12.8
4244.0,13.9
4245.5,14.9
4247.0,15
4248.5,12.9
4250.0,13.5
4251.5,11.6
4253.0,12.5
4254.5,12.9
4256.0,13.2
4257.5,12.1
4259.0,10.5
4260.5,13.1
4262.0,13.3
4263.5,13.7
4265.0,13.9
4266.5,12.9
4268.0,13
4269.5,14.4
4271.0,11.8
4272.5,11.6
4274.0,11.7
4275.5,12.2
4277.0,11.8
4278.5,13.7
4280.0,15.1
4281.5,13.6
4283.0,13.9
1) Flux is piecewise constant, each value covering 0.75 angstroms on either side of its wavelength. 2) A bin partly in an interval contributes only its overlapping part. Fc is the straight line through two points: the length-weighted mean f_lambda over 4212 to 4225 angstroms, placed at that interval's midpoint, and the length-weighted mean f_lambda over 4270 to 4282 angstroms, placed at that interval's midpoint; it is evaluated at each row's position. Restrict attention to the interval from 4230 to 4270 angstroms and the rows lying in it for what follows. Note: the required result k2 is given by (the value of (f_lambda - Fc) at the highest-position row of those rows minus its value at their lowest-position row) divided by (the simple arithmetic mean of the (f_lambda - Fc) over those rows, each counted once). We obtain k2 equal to 10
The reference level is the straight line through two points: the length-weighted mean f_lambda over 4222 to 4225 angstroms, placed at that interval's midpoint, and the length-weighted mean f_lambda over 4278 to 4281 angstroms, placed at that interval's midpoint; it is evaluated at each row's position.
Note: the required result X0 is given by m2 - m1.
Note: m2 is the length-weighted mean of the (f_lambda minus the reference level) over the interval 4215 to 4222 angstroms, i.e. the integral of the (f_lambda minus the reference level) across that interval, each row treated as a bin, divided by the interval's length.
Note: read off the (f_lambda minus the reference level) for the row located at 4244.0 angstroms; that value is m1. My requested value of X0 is -1.5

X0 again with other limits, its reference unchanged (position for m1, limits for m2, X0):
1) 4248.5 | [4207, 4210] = 1.3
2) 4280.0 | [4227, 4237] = -2.9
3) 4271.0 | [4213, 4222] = 1.2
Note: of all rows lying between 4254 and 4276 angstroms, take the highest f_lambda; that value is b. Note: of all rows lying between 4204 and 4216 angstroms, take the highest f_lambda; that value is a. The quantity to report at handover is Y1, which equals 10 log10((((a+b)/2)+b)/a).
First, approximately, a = 15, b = 14.4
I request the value 2.88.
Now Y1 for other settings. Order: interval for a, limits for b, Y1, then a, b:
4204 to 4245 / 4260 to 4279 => 2.88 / 15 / 14.4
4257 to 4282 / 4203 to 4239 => 2.99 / 15.1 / 15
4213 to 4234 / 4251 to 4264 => 2.83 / 14.5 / 13.7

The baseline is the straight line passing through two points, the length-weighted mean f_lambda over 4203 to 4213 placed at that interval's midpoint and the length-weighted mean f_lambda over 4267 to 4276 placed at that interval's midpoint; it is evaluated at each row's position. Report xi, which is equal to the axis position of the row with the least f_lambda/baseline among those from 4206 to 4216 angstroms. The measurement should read 4215.5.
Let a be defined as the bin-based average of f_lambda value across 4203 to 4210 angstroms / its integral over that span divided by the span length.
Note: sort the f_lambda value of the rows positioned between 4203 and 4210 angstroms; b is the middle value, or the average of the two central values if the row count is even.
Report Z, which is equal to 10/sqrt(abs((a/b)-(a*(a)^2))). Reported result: 0.221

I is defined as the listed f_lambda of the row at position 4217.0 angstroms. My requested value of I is 12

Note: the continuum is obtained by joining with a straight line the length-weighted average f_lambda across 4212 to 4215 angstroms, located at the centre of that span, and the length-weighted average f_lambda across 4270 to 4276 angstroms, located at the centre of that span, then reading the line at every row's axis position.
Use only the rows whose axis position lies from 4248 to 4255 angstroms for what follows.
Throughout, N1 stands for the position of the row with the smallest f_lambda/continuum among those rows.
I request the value 4251.5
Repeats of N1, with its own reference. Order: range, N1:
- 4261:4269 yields 4266.5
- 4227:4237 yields 4227.5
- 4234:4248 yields 4239.5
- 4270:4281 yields 4272.5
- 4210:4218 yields 4215.5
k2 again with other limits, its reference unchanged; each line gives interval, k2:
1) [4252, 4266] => 12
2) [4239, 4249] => 3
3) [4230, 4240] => 2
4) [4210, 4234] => -1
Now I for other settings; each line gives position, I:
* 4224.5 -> 12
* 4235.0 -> 12.7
